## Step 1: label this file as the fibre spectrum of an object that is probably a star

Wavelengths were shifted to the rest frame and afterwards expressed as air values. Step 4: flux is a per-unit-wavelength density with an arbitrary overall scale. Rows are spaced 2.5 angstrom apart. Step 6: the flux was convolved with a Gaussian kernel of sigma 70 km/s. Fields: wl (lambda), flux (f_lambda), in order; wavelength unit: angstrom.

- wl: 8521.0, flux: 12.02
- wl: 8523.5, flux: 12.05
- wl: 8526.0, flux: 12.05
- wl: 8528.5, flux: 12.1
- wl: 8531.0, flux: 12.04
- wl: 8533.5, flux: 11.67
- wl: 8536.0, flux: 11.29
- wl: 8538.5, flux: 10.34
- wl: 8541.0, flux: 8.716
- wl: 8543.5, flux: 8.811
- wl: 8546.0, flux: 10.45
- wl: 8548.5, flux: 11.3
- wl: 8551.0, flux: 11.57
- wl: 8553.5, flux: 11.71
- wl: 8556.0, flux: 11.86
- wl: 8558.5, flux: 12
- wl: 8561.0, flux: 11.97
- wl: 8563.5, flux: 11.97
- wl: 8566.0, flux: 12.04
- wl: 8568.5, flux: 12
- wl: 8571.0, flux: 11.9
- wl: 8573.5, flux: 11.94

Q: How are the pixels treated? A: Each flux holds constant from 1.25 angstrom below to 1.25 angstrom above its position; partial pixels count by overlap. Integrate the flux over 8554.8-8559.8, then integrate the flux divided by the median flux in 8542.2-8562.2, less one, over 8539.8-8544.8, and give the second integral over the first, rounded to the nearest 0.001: -0.021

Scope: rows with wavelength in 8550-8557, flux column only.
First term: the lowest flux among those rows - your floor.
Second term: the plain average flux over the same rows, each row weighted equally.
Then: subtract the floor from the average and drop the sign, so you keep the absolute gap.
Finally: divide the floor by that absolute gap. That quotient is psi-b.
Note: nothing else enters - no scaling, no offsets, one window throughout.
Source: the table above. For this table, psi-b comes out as 81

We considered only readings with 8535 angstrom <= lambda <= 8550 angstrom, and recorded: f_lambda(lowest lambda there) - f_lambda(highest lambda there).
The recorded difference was 0.0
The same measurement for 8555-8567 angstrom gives -0.2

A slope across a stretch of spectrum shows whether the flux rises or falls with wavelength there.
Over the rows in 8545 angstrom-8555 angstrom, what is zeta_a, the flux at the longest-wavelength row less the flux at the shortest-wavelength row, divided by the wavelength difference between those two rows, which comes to 0.17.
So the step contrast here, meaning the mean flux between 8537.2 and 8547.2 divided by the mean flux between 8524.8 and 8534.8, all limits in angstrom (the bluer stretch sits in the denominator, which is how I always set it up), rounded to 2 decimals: 0.80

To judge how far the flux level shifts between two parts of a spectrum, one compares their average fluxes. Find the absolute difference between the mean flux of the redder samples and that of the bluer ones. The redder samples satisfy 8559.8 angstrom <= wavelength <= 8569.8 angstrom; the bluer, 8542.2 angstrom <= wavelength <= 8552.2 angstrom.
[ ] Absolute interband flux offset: 1.5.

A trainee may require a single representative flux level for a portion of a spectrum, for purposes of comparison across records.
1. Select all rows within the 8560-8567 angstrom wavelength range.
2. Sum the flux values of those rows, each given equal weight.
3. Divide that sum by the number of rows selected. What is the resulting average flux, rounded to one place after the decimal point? 12.0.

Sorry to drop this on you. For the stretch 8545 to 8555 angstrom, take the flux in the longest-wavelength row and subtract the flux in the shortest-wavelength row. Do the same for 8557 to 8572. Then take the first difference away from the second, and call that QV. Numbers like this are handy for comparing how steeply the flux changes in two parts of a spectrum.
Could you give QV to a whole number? -1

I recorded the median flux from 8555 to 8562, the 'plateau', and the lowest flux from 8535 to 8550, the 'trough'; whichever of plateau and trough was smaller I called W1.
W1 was 8.7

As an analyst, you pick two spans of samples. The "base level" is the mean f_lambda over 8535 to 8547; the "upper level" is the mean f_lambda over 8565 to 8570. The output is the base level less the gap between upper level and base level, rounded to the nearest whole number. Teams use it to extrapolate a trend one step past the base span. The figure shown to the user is 8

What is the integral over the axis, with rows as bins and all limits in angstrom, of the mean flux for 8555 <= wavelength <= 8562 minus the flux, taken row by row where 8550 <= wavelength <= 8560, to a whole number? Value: 2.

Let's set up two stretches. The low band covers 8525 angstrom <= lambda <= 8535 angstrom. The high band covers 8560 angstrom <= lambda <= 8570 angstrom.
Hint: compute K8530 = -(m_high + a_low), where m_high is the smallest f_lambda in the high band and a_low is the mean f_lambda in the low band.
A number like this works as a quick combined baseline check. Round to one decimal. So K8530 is -23.9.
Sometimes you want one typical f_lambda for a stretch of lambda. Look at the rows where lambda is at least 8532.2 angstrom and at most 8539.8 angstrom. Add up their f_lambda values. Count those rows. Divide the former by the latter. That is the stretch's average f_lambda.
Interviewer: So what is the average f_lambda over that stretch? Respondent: 11.1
